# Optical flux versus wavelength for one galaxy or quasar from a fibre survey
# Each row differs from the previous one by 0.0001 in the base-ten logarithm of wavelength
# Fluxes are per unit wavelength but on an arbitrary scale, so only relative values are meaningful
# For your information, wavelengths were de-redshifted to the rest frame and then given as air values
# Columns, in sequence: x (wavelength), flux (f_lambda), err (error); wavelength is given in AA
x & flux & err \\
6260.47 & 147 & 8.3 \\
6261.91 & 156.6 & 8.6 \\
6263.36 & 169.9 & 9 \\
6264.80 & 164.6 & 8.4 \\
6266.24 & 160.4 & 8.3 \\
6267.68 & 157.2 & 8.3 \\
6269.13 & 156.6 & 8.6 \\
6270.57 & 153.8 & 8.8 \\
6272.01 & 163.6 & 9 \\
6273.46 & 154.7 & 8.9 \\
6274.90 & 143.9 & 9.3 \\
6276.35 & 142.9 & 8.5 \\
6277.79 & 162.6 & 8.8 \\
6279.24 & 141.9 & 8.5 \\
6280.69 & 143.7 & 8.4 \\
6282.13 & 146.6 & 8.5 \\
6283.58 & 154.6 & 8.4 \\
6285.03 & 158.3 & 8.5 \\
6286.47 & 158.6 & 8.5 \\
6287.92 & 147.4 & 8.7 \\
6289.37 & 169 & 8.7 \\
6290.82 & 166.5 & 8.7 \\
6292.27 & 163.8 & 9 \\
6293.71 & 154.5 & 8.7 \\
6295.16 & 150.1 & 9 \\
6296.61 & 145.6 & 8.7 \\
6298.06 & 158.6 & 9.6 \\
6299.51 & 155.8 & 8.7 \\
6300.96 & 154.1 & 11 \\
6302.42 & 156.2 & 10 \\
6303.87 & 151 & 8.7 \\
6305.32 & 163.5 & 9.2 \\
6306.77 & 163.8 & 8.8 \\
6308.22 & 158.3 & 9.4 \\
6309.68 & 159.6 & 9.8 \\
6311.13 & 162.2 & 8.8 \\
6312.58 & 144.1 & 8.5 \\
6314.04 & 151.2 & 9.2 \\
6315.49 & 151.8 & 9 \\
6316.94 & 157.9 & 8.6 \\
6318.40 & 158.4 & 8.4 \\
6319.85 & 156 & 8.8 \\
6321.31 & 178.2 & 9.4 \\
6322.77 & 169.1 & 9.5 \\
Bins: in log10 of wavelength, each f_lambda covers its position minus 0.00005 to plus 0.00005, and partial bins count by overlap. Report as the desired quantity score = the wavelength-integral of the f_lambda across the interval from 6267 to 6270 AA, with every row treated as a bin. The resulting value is 470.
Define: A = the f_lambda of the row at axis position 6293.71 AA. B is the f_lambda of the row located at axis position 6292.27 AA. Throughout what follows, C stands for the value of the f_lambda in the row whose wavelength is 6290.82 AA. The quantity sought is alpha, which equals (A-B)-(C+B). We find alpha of -340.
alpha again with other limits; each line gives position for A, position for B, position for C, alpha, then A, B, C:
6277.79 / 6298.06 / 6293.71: -309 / 162.6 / 158.6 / 154.5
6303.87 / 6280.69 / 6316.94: -294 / 151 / 143.7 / 157.9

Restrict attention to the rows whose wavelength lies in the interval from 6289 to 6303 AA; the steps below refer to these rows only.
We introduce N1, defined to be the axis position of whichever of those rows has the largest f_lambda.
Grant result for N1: 6289.37 AA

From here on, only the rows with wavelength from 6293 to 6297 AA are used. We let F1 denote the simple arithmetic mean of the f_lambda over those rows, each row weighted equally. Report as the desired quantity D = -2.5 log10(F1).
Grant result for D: -5.44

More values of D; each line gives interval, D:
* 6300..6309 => -5.50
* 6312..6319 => -5.46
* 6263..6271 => -5.51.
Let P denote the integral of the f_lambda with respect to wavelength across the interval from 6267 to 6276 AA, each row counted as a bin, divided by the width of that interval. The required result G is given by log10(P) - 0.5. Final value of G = 1.69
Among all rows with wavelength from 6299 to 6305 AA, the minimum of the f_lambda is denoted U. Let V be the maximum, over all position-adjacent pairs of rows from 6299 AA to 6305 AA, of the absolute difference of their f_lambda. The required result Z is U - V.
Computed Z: 146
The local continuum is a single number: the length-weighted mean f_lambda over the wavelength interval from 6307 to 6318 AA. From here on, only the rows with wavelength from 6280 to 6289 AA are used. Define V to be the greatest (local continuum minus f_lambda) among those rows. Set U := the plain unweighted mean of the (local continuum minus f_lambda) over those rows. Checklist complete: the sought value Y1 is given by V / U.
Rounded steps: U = 4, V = 12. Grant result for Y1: 3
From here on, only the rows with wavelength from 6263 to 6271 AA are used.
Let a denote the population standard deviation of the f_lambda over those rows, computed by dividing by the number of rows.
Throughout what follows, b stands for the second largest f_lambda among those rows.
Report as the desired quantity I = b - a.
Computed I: 159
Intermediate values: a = 5.4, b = 164.6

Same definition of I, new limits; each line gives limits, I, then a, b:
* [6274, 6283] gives 139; 7.2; 146.6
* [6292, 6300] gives 153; 5.8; 158.6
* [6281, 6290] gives 151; 7.6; 158.6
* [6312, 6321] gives 153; 4.9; 157.9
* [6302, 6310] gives 159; 4.4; 163.5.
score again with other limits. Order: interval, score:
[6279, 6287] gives 1208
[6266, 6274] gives 1261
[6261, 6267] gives 974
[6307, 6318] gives 1710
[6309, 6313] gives 625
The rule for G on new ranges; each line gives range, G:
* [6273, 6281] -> 1.67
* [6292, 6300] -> 1.69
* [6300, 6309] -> 1.70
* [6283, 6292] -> 1.70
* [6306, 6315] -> 1.69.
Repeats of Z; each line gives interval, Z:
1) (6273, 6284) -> 121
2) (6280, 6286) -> 136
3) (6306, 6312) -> 153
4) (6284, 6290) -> 126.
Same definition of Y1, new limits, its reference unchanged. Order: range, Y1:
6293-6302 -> 4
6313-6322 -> -1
